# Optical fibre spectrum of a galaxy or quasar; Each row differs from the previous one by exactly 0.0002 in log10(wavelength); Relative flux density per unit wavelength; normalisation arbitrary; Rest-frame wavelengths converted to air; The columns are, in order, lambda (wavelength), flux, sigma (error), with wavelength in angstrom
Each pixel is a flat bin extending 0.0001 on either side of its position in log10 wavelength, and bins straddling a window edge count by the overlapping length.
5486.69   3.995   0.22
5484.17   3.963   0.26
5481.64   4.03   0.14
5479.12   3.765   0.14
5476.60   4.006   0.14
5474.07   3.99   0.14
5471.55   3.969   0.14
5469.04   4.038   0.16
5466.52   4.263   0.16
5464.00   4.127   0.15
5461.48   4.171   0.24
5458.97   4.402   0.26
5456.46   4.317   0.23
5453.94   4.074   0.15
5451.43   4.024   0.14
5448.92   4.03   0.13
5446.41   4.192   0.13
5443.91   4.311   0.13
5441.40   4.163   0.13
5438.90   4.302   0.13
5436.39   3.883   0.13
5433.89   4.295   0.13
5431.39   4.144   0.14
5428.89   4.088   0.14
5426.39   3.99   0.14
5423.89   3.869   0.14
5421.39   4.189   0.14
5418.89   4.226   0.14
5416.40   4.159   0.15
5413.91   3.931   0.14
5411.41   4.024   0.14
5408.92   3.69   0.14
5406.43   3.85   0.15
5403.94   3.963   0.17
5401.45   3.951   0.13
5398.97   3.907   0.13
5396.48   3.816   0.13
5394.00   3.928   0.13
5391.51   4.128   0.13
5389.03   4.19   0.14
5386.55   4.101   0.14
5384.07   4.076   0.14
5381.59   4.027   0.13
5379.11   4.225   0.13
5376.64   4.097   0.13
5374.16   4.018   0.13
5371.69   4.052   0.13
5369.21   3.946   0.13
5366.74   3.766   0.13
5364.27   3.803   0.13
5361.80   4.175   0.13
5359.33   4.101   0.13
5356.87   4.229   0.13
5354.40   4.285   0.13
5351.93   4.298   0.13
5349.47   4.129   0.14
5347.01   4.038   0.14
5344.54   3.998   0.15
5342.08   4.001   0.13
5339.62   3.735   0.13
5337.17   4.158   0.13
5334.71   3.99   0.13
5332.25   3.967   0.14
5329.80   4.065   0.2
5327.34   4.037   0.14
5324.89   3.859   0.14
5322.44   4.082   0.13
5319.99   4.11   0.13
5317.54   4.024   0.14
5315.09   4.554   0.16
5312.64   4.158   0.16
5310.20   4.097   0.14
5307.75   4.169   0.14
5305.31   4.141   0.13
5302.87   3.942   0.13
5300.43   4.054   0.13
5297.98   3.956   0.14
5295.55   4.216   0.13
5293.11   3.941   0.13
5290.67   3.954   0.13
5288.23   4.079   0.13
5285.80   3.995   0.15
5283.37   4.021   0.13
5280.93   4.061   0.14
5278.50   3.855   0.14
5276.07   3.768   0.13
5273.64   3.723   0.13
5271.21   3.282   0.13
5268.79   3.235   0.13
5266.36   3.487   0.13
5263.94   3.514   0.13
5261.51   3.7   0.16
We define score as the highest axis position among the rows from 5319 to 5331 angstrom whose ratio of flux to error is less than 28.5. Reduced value 5329.80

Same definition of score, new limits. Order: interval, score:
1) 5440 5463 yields 5461.48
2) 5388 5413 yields 5408.92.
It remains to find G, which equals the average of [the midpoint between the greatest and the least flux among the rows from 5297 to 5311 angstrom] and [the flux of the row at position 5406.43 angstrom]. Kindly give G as 3.95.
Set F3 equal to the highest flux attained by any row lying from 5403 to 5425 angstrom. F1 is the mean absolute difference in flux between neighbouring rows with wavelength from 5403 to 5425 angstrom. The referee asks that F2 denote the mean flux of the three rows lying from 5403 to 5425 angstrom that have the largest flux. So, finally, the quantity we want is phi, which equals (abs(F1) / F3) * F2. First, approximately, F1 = 0.17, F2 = 4.19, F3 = 4.226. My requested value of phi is 0.168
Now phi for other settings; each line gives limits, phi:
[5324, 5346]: 0.146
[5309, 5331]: 0.179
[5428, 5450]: 0.200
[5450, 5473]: 0.133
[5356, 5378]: 0.124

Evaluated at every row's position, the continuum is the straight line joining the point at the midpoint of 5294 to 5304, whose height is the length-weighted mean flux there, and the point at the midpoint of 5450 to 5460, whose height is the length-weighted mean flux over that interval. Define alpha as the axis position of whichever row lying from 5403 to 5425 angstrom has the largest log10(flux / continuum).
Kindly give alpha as 5418.89 angstrom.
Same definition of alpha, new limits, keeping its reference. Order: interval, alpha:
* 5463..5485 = 5466.52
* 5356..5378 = 5356.87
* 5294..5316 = 5315.09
